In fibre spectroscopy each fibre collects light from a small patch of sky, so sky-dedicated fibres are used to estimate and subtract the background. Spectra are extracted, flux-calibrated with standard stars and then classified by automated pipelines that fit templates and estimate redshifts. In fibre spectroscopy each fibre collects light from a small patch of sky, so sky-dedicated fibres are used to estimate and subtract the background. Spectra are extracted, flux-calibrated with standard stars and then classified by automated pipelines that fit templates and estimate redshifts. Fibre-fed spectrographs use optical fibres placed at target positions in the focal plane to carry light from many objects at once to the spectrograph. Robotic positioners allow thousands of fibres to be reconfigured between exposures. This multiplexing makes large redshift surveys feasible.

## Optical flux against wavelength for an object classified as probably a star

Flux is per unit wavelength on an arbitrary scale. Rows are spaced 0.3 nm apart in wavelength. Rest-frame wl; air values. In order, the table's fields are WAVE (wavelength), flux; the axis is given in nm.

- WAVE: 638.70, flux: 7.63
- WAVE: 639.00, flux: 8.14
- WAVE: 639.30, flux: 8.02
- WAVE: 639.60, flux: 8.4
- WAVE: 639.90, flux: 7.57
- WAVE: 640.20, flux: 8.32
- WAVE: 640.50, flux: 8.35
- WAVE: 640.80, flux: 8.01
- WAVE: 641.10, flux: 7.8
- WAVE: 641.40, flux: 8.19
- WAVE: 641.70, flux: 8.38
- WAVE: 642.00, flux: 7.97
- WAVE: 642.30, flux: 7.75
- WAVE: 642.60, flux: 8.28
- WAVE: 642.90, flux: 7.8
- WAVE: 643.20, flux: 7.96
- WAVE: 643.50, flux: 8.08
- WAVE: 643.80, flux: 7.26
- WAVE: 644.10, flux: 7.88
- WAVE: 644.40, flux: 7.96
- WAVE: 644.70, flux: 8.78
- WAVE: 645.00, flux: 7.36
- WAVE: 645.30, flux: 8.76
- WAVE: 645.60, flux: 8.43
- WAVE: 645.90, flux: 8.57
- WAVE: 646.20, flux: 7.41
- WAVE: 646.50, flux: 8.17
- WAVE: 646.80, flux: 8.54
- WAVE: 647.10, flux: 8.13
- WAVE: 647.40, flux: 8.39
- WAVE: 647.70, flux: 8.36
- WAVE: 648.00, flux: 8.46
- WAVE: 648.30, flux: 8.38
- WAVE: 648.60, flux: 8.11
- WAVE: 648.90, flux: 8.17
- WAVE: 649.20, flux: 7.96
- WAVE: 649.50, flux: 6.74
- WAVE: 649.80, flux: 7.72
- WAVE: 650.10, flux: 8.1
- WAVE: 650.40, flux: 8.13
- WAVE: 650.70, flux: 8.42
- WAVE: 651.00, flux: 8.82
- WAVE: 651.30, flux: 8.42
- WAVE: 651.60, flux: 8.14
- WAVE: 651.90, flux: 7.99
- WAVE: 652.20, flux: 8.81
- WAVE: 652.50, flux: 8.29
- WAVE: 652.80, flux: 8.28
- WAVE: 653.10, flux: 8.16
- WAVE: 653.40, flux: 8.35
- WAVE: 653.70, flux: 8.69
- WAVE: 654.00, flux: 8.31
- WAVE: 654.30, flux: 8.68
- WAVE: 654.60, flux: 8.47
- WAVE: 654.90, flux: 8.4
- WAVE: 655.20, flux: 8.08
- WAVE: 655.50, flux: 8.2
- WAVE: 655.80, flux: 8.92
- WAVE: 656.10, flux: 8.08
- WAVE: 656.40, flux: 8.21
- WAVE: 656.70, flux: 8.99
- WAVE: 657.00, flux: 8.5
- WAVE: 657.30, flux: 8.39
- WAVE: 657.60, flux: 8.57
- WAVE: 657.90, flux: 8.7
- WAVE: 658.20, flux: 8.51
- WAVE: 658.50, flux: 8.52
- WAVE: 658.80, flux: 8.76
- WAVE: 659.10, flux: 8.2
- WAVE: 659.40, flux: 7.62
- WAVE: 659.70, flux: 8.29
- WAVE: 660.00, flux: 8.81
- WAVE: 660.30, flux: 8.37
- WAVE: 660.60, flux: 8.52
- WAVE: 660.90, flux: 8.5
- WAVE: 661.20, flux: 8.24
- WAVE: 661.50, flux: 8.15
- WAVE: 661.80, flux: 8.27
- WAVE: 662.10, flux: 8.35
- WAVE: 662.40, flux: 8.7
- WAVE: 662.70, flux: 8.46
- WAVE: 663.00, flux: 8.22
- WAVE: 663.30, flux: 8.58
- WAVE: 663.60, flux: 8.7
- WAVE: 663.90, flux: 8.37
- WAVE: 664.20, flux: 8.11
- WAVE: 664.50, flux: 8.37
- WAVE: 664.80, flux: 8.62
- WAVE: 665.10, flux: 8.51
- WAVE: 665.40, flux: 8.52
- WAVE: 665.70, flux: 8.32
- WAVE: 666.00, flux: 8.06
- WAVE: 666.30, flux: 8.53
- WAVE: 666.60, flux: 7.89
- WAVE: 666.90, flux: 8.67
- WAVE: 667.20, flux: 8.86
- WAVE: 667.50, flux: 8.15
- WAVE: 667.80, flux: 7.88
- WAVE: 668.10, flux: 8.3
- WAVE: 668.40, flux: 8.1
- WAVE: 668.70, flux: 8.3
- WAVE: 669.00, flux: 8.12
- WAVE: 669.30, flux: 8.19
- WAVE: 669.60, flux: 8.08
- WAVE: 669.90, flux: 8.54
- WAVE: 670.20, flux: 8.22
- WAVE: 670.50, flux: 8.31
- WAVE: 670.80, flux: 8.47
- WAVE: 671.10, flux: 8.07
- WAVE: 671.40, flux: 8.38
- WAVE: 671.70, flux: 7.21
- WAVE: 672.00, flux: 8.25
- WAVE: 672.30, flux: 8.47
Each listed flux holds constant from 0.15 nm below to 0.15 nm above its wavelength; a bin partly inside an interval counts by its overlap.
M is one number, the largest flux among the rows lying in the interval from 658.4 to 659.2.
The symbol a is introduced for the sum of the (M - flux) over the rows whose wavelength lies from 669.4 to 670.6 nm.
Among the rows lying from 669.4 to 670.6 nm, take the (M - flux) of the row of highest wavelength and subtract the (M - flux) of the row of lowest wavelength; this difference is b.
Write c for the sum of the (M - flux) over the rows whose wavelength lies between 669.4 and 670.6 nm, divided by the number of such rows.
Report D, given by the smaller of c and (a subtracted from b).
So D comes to -2.1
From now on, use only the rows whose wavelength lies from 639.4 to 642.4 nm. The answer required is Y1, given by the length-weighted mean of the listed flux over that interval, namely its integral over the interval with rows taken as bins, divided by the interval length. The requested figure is 8.08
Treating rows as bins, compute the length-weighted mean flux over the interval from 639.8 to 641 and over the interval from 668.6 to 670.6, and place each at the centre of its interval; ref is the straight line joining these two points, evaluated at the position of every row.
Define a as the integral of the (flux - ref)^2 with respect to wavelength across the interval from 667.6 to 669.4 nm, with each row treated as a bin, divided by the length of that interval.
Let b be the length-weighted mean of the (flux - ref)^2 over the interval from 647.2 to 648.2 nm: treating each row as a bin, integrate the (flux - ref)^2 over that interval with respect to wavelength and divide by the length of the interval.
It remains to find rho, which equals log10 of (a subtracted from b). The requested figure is -1.3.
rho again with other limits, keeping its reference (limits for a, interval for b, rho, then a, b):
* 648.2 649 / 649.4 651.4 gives -0.5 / 0.022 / 0.358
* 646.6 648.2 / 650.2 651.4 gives -1.2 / 0.084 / 0.154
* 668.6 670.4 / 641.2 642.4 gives -1.5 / 0.023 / 0.055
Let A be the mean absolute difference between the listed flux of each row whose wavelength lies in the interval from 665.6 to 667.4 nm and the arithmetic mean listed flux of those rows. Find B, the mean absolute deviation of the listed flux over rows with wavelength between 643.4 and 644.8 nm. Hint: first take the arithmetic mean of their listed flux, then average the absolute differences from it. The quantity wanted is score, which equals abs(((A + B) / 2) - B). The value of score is 0.03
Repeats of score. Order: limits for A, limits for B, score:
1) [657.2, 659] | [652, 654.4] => 0.05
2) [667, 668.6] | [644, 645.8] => 0.10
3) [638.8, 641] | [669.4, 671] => 0.03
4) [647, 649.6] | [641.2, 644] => 0.04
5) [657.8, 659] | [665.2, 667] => 0.07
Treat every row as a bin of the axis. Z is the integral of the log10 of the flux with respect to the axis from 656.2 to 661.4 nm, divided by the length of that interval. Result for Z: 0.926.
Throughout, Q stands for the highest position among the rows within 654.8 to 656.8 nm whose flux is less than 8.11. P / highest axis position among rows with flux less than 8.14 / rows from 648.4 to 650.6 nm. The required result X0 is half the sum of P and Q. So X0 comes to 653.25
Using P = 650.40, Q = 656.10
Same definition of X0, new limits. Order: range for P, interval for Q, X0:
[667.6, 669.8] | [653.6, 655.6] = 662.40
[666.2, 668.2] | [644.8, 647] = 657.00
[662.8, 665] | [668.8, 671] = 666.90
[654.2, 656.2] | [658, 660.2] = 657.75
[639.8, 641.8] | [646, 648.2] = 643.65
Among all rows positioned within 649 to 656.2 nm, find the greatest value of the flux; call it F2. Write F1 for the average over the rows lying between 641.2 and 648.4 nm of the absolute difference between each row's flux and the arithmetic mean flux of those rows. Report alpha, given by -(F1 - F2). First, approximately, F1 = 0.33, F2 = 8.92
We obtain 8.59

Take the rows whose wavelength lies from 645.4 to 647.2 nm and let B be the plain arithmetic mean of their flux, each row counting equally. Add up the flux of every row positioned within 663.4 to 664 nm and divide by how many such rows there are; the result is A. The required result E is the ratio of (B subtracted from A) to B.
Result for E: 0.04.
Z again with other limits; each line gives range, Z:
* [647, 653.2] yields 0.913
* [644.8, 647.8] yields 0.914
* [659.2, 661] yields 0.921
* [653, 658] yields 0.927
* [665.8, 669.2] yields 0.917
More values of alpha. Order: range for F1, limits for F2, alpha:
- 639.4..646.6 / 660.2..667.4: 8.53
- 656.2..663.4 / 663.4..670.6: 8.65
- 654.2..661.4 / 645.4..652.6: 8.59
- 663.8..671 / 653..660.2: 8.79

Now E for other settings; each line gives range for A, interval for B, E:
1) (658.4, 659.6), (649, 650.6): 0.07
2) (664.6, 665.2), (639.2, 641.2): 0.06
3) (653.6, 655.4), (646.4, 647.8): 0.01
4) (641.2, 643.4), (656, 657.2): -0.05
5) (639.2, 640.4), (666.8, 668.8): -0.03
